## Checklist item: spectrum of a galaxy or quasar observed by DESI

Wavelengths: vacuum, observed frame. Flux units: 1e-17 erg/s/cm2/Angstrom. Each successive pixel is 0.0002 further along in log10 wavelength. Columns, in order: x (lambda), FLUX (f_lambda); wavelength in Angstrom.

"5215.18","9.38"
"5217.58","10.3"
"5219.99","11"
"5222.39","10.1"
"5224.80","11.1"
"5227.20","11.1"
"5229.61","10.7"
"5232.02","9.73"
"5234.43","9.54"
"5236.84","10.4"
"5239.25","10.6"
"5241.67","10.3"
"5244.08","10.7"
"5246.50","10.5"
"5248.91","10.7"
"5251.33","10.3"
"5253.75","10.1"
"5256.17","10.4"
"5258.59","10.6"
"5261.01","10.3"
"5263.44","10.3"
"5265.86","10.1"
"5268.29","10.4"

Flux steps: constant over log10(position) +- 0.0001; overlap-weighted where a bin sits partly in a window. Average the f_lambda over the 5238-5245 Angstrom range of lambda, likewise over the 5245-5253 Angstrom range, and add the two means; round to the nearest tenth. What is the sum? 21.0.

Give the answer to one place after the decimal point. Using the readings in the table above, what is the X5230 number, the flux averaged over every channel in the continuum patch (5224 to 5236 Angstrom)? 10.4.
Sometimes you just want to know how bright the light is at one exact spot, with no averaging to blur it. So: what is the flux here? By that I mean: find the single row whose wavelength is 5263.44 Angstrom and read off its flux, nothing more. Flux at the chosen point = 10.3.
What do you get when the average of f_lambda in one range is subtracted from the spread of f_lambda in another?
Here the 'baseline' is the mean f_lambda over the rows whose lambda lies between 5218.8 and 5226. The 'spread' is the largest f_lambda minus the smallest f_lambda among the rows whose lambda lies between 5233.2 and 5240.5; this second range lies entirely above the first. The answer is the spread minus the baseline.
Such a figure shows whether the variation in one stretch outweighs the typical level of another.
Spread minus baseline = -9.7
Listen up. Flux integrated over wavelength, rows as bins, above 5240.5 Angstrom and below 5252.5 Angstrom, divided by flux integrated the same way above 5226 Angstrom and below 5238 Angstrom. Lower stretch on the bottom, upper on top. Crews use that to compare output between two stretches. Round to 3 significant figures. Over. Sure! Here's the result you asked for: 1.02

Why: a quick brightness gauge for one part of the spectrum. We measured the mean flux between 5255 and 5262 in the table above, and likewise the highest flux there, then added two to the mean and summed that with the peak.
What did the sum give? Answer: 23.0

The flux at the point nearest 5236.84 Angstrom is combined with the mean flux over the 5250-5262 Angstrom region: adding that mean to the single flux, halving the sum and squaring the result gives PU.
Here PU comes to 108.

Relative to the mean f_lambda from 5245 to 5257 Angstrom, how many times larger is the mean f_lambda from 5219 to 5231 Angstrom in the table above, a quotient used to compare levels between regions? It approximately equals 1.04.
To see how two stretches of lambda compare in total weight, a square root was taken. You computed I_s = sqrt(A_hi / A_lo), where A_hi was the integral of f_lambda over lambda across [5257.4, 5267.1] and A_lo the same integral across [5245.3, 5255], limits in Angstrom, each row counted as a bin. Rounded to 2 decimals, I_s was 1.00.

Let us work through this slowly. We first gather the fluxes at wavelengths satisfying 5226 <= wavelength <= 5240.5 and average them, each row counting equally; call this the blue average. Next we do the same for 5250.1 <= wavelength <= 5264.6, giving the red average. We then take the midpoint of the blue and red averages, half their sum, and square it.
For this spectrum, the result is 107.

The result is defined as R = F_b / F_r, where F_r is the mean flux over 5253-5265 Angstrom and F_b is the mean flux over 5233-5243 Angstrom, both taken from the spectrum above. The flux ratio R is 0.99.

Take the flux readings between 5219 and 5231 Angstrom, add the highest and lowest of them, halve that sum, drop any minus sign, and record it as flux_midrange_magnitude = 10.6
